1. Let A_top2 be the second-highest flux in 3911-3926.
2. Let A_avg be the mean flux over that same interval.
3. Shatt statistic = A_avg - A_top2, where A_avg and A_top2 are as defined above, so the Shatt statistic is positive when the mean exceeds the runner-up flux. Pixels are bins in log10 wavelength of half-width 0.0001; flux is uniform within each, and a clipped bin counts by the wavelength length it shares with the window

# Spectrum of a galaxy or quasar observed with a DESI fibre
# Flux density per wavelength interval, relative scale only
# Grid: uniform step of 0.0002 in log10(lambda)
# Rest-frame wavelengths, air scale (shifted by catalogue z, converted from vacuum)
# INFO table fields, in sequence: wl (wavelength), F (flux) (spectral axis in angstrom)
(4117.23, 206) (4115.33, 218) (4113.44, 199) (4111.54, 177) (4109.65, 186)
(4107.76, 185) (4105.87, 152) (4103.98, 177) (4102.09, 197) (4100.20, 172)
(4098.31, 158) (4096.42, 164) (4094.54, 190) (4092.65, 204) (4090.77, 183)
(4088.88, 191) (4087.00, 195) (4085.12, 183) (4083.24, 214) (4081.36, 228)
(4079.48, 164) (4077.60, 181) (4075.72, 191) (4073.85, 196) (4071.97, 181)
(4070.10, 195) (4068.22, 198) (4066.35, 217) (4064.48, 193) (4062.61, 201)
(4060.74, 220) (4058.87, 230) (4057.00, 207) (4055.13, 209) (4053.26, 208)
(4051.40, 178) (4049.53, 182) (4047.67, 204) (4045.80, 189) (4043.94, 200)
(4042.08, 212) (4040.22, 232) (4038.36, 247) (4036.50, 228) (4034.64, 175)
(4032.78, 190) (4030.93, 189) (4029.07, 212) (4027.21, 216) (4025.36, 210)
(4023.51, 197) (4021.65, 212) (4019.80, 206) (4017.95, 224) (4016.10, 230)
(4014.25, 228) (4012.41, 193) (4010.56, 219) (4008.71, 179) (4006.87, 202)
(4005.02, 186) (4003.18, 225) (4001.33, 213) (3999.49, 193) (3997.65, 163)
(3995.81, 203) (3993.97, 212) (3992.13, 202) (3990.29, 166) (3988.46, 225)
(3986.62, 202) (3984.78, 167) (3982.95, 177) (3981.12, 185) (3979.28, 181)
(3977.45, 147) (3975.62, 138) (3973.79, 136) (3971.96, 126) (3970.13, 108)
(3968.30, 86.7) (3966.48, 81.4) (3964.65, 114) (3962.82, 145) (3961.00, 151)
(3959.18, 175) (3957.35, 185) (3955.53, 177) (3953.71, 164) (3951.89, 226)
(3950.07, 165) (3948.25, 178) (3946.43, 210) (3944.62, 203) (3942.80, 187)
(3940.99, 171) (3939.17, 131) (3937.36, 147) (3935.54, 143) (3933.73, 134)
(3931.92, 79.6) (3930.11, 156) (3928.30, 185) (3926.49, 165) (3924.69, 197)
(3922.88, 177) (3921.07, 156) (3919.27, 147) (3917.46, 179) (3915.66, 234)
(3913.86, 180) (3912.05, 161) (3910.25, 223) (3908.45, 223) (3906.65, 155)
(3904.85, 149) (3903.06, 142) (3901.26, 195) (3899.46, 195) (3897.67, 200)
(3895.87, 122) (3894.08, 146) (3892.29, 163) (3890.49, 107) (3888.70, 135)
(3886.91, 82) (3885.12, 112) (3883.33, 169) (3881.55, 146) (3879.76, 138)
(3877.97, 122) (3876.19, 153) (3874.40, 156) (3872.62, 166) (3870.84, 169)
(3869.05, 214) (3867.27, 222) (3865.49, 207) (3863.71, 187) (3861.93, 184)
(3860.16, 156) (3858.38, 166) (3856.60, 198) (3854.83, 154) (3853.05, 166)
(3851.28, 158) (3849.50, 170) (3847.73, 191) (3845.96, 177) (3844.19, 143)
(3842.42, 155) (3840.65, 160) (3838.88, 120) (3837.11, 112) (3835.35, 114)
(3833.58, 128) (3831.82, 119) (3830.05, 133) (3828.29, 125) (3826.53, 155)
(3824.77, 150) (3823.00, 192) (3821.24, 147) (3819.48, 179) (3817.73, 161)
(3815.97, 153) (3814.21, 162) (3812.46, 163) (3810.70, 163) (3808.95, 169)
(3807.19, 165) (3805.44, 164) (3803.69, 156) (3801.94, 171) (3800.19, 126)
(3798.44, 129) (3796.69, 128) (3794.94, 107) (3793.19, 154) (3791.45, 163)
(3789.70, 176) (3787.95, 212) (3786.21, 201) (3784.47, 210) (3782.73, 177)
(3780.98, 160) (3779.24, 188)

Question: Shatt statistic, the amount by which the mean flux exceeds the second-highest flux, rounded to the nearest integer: -18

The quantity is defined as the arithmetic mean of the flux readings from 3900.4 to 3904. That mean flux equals 168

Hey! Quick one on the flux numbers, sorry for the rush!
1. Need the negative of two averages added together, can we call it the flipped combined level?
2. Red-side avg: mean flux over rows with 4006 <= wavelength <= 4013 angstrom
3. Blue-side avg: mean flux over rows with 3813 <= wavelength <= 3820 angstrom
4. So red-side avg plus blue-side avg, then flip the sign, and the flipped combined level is -362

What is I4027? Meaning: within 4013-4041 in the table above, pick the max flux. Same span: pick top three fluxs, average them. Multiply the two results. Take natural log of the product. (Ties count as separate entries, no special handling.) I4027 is 10.97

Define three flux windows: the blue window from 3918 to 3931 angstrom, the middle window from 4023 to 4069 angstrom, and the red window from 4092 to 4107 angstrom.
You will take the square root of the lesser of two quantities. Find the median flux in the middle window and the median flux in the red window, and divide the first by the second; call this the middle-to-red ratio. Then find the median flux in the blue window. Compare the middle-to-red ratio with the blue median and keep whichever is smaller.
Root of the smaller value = 1.09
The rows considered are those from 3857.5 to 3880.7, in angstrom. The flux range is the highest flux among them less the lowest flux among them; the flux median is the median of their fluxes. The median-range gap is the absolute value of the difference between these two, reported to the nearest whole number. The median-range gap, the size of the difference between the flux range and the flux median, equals 66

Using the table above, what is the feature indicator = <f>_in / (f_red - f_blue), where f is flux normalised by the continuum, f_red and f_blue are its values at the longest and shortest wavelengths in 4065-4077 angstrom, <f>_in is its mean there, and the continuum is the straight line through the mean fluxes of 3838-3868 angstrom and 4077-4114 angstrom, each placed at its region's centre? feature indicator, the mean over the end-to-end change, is -7.4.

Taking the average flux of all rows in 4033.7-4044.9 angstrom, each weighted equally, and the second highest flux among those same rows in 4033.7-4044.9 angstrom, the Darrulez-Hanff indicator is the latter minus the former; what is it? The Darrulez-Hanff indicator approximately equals 16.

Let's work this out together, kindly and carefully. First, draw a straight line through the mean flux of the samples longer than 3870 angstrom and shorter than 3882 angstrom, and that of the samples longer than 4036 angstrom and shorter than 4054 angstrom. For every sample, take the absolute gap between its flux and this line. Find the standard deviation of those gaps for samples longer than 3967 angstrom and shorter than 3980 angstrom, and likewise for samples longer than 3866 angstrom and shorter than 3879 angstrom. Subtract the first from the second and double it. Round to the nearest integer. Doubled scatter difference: 0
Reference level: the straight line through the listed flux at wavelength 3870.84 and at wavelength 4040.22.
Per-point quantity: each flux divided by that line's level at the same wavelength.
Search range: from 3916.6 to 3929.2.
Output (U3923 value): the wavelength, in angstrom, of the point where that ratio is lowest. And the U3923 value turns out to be 3919.27 angstrom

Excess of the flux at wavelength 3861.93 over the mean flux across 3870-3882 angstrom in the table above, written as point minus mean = 34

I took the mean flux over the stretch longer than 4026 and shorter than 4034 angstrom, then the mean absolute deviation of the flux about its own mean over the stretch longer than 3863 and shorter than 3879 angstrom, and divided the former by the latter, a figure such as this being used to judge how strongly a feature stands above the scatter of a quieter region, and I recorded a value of 7.5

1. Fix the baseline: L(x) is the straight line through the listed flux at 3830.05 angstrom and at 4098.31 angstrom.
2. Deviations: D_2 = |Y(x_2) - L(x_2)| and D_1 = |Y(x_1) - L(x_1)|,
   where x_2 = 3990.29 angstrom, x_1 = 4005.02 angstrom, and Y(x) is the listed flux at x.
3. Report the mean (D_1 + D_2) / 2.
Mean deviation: 27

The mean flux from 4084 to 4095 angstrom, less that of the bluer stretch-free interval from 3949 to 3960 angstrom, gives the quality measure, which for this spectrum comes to 9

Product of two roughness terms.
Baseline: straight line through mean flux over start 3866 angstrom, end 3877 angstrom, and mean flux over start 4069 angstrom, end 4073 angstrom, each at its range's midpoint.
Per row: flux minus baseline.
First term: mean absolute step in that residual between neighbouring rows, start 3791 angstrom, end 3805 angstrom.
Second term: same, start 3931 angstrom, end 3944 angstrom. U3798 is 467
